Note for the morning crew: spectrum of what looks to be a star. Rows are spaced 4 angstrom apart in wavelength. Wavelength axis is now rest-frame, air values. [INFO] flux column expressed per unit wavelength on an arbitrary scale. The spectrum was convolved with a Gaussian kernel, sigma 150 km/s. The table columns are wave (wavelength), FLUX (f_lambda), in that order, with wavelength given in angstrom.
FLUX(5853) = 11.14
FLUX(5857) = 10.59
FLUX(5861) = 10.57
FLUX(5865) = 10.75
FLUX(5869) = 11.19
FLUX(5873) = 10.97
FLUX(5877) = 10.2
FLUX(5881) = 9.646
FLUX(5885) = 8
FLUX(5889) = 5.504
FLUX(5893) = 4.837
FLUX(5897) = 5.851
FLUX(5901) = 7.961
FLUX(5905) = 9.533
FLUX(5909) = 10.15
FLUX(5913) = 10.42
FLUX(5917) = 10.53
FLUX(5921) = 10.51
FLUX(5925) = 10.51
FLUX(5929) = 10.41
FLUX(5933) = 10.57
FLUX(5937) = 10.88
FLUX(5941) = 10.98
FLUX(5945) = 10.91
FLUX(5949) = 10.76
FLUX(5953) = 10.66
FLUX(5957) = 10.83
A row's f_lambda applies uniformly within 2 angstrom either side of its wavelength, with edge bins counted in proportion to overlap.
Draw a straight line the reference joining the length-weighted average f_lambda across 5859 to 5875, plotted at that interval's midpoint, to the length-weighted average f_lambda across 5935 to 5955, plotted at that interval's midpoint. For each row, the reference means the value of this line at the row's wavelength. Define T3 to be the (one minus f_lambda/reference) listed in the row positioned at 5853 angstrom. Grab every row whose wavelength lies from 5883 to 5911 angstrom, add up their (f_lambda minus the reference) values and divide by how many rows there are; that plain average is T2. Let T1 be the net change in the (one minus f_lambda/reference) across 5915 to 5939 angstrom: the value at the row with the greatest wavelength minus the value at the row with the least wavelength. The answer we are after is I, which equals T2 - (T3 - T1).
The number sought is -3.5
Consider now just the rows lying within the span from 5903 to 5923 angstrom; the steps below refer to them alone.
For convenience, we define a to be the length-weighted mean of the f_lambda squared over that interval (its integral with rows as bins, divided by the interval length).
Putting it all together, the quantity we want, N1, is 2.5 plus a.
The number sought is 107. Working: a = 105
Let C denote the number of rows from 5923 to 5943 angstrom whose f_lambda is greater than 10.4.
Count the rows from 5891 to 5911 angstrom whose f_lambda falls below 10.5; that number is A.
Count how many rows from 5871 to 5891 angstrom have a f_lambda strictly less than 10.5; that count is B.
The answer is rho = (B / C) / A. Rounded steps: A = 5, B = 4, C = 5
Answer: 0.16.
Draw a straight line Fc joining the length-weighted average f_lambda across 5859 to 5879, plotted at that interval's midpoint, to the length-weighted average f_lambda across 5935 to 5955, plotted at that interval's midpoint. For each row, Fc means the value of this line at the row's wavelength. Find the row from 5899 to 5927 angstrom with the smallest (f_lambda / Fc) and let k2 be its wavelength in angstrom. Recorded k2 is 5901 angstrom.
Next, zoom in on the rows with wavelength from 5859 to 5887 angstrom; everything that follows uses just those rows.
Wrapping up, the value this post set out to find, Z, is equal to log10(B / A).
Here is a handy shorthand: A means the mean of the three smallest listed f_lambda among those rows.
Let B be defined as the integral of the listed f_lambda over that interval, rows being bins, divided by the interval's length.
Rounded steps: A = 9.3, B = 10.2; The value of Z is 0.04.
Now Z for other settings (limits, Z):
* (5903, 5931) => 0.01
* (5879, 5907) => 0.13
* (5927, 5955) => 0.01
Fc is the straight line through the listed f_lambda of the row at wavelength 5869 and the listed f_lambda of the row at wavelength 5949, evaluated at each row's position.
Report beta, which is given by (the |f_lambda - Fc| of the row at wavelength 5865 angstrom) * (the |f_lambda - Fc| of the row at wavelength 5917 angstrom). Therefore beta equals 0.2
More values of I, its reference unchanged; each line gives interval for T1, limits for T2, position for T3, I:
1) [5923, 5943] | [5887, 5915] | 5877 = -3.2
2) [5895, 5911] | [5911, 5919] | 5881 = -0.9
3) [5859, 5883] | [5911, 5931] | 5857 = -0.3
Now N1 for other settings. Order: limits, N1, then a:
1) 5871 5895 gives 75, 73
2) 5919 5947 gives 117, 114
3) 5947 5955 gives 117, 115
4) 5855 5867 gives 116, 113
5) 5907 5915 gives 108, 106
